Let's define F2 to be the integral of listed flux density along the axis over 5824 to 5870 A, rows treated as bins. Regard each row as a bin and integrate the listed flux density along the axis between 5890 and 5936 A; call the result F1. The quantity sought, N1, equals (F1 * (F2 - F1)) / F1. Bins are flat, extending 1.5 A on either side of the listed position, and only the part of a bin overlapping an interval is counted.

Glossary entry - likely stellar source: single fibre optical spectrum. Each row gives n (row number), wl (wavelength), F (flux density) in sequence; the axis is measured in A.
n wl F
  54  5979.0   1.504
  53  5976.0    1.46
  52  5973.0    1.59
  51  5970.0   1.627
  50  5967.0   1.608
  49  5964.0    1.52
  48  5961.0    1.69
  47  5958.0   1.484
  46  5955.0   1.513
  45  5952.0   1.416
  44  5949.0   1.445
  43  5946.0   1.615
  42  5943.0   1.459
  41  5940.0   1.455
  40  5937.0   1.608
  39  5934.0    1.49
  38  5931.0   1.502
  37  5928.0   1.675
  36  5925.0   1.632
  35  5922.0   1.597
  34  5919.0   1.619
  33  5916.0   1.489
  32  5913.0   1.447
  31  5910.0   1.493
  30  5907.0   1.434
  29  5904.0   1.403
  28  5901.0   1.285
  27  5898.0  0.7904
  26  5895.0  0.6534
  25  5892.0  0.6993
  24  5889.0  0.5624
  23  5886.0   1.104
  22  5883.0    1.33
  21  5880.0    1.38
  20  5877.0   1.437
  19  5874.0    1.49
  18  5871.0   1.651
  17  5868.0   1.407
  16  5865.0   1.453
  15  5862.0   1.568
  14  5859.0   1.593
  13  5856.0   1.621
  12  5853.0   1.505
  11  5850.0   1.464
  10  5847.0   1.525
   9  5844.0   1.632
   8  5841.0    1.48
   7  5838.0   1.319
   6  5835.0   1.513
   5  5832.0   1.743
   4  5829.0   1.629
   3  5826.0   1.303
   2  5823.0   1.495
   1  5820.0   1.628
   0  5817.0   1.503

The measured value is 8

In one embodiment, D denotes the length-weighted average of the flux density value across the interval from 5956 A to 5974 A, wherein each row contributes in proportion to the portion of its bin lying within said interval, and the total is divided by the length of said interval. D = 1.58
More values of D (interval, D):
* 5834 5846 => 1.49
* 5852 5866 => 1.55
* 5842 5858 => 1.55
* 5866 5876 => 1.51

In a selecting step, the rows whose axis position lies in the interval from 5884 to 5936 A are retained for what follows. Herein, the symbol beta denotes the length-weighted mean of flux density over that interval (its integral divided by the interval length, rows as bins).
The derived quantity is 1.29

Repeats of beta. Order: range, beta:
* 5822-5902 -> 1.36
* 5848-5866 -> 1.54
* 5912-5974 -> 1.55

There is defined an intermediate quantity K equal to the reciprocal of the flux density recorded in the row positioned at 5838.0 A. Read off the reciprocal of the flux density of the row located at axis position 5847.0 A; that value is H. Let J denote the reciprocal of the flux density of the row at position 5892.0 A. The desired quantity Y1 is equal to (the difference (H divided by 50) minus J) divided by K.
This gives -1.87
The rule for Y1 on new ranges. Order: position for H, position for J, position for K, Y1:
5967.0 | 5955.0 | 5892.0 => -0.45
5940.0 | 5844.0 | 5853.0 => -0.90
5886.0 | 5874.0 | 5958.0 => -0.97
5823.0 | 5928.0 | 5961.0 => -0.99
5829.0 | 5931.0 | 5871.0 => -1.08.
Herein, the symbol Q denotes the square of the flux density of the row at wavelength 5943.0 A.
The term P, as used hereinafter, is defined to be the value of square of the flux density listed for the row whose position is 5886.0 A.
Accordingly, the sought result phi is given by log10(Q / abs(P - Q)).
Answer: 0.37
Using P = 1.2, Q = 2.1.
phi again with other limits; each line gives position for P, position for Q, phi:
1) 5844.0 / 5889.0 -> -0.87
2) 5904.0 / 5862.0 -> 0.70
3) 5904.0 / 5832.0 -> 0.45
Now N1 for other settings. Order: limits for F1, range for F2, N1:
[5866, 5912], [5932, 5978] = 15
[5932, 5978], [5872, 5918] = -15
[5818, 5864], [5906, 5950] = -3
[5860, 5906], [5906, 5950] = 11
